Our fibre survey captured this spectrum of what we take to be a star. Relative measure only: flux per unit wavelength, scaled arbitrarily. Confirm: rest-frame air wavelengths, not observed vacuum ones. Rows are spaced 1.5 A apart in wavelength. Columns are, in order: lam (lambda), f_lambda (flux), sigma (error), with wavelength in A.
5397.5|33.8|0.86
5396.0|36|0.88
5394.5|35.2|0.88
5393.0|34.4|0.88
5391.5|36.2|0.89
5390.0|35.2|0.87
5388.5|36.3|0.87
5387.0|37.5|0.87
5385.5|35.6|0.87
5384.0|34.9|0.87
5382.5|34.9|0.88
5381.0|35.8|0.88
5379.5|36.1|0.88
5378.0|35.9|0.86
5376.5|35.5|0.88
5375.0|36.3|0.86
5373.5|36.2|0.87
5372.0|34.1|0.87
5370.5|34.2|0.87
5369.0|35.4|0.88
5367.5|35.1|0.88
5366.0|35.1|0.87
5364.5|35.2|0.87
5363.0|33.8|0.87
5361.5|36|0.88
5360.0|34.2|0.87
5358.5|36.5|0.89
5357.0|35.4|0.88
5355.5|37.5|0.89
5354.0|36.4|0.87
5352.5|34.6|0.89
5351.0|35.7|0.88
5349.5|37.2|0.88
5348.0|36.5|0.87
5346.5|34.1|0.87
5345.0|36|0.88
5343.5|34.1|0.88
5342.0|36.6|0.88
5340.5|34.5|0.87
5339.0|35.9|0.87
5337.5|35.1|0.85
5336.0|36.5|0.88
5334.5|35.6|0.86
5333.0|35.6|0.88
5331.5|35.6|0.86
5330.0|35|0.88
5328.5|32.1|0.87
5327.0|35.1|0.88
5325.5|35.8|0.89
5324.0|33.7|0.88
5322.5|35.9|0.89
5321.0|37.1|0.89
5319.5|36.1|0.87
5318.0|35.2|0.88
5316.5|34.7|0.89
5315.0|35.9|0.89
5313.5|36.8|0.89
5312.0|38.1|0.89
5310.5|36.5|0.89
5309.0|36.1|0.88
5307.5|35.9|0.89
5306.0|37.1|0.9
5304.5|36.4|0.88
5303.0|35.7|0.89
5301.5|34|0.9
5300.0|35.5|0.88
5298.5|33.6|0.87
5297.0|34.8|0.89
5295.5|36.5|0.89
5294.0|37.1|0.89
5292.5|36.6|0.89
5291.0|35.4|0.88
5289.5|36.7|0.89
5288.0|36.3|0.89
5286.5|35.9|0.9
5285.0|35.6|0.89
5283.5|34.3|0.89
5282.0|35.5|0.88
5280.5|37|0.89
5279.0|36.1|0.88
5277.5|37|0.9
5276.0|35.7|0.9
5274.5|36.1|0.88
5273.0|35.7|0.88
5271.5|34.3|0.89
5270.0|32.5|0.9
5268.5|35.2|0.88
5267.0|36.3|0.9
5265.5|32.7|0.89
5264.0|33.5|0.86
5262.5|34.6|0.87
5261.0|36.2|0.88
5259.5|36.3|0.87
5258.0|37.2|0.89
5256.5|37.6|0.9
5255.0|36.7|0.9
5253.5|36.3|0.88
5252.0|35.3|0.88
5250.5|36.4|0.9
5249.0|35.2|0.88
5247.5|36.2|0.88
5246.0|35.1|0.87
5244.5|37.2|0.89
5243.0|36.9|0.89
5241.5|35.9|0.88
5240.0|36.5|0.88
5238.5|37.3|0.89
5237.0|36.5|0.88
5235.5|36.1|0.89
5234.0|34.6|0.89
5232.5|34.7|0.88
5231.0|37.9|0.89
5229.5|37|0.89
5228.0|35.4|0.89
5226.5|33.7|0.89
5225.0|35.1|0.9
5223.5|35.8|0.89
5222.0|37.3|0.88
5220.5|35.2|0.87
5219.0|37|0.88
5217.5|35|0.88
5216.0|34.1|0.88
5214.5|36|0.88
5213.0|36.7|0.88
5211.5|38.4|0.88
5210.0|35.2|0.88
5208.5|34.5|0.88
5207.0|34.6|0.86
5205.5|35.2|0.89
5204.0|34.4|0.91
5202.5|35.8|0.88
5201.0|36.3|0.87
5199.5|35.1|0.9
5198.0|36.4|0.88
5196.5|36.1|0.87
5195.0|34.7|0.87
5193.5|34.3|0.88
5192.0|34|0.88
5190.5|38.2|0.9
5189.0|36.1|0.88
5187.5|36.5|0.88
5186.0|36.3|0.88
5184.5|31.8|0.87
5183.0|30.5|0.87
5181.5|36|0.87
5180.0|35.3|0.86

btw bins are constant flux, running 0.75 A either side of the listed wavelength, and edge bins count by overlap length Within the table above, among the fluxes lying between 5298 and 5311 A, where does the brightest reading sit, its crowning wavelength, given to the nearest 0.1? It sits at 5306.0 A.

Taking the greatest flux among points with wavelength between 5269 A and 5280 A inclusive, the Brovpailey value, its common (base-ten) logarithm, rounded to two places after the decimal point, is 1.57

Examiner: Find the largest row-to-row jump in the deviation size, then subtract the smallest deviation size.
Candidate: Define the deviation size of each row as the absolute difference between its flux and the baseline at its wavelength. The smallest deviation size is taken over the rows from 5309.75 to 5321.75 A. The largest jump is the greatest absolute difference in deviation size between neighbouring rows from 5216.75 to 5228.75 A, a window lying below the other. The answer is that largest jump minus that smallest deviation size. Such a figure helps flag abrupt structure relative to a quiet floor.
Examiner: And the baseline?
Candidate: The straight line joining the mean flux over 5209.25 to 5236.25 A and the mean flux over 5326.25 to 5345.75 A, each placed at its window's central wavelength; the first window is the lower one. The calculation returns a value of 1.6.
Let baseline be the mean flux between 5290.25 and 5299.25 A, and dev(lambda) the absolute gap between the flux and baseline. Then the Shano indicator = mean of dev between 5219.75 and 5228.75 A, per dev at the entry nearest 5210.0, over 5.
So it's 0.36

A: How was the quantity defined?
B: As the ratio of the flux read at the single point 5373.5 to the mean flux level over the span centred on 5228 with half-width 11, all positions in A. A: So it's 1.01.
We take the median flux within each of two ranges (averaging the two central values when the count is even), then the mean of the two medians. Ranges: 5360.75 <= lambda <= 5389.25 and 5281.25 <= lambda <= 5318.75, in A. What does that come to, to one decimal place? 35.7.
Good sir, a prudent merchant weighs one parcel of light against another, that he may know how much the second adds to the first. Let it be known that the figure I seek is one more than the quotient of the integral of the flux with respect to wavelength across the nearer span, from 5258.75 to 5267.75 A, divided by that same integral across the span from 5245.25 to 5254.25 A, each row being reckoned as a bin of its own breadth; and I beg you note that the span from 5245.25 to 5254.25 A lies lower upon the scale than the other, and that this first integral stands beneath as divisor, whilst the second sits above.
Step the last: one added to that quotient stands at 1.98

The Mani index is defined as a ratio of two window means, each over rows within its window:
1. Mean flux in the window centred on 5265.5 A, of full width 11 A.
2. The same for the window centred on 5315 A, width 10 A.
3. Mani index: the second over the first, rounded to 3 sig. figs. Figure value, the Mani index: 1.05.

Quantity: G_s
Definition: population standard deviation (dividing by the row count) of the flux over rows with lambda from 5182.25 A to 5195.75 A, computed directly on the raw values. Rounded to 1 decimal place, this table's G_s 2.3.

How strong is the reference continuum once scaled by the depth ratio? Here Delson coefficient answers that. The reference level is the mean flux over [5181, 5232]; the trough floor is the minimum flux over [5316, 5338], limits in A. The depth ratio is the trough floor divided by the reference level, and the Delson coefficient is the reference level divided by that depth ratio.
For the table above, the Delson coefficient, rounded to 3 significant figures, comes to 39.2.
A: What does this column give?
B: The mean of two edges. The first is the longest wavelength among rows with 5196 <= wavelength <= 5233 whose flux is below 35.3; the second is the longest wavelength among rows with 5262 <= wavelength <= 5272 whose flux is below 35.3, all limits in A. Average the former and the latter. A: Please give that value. 5252.0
